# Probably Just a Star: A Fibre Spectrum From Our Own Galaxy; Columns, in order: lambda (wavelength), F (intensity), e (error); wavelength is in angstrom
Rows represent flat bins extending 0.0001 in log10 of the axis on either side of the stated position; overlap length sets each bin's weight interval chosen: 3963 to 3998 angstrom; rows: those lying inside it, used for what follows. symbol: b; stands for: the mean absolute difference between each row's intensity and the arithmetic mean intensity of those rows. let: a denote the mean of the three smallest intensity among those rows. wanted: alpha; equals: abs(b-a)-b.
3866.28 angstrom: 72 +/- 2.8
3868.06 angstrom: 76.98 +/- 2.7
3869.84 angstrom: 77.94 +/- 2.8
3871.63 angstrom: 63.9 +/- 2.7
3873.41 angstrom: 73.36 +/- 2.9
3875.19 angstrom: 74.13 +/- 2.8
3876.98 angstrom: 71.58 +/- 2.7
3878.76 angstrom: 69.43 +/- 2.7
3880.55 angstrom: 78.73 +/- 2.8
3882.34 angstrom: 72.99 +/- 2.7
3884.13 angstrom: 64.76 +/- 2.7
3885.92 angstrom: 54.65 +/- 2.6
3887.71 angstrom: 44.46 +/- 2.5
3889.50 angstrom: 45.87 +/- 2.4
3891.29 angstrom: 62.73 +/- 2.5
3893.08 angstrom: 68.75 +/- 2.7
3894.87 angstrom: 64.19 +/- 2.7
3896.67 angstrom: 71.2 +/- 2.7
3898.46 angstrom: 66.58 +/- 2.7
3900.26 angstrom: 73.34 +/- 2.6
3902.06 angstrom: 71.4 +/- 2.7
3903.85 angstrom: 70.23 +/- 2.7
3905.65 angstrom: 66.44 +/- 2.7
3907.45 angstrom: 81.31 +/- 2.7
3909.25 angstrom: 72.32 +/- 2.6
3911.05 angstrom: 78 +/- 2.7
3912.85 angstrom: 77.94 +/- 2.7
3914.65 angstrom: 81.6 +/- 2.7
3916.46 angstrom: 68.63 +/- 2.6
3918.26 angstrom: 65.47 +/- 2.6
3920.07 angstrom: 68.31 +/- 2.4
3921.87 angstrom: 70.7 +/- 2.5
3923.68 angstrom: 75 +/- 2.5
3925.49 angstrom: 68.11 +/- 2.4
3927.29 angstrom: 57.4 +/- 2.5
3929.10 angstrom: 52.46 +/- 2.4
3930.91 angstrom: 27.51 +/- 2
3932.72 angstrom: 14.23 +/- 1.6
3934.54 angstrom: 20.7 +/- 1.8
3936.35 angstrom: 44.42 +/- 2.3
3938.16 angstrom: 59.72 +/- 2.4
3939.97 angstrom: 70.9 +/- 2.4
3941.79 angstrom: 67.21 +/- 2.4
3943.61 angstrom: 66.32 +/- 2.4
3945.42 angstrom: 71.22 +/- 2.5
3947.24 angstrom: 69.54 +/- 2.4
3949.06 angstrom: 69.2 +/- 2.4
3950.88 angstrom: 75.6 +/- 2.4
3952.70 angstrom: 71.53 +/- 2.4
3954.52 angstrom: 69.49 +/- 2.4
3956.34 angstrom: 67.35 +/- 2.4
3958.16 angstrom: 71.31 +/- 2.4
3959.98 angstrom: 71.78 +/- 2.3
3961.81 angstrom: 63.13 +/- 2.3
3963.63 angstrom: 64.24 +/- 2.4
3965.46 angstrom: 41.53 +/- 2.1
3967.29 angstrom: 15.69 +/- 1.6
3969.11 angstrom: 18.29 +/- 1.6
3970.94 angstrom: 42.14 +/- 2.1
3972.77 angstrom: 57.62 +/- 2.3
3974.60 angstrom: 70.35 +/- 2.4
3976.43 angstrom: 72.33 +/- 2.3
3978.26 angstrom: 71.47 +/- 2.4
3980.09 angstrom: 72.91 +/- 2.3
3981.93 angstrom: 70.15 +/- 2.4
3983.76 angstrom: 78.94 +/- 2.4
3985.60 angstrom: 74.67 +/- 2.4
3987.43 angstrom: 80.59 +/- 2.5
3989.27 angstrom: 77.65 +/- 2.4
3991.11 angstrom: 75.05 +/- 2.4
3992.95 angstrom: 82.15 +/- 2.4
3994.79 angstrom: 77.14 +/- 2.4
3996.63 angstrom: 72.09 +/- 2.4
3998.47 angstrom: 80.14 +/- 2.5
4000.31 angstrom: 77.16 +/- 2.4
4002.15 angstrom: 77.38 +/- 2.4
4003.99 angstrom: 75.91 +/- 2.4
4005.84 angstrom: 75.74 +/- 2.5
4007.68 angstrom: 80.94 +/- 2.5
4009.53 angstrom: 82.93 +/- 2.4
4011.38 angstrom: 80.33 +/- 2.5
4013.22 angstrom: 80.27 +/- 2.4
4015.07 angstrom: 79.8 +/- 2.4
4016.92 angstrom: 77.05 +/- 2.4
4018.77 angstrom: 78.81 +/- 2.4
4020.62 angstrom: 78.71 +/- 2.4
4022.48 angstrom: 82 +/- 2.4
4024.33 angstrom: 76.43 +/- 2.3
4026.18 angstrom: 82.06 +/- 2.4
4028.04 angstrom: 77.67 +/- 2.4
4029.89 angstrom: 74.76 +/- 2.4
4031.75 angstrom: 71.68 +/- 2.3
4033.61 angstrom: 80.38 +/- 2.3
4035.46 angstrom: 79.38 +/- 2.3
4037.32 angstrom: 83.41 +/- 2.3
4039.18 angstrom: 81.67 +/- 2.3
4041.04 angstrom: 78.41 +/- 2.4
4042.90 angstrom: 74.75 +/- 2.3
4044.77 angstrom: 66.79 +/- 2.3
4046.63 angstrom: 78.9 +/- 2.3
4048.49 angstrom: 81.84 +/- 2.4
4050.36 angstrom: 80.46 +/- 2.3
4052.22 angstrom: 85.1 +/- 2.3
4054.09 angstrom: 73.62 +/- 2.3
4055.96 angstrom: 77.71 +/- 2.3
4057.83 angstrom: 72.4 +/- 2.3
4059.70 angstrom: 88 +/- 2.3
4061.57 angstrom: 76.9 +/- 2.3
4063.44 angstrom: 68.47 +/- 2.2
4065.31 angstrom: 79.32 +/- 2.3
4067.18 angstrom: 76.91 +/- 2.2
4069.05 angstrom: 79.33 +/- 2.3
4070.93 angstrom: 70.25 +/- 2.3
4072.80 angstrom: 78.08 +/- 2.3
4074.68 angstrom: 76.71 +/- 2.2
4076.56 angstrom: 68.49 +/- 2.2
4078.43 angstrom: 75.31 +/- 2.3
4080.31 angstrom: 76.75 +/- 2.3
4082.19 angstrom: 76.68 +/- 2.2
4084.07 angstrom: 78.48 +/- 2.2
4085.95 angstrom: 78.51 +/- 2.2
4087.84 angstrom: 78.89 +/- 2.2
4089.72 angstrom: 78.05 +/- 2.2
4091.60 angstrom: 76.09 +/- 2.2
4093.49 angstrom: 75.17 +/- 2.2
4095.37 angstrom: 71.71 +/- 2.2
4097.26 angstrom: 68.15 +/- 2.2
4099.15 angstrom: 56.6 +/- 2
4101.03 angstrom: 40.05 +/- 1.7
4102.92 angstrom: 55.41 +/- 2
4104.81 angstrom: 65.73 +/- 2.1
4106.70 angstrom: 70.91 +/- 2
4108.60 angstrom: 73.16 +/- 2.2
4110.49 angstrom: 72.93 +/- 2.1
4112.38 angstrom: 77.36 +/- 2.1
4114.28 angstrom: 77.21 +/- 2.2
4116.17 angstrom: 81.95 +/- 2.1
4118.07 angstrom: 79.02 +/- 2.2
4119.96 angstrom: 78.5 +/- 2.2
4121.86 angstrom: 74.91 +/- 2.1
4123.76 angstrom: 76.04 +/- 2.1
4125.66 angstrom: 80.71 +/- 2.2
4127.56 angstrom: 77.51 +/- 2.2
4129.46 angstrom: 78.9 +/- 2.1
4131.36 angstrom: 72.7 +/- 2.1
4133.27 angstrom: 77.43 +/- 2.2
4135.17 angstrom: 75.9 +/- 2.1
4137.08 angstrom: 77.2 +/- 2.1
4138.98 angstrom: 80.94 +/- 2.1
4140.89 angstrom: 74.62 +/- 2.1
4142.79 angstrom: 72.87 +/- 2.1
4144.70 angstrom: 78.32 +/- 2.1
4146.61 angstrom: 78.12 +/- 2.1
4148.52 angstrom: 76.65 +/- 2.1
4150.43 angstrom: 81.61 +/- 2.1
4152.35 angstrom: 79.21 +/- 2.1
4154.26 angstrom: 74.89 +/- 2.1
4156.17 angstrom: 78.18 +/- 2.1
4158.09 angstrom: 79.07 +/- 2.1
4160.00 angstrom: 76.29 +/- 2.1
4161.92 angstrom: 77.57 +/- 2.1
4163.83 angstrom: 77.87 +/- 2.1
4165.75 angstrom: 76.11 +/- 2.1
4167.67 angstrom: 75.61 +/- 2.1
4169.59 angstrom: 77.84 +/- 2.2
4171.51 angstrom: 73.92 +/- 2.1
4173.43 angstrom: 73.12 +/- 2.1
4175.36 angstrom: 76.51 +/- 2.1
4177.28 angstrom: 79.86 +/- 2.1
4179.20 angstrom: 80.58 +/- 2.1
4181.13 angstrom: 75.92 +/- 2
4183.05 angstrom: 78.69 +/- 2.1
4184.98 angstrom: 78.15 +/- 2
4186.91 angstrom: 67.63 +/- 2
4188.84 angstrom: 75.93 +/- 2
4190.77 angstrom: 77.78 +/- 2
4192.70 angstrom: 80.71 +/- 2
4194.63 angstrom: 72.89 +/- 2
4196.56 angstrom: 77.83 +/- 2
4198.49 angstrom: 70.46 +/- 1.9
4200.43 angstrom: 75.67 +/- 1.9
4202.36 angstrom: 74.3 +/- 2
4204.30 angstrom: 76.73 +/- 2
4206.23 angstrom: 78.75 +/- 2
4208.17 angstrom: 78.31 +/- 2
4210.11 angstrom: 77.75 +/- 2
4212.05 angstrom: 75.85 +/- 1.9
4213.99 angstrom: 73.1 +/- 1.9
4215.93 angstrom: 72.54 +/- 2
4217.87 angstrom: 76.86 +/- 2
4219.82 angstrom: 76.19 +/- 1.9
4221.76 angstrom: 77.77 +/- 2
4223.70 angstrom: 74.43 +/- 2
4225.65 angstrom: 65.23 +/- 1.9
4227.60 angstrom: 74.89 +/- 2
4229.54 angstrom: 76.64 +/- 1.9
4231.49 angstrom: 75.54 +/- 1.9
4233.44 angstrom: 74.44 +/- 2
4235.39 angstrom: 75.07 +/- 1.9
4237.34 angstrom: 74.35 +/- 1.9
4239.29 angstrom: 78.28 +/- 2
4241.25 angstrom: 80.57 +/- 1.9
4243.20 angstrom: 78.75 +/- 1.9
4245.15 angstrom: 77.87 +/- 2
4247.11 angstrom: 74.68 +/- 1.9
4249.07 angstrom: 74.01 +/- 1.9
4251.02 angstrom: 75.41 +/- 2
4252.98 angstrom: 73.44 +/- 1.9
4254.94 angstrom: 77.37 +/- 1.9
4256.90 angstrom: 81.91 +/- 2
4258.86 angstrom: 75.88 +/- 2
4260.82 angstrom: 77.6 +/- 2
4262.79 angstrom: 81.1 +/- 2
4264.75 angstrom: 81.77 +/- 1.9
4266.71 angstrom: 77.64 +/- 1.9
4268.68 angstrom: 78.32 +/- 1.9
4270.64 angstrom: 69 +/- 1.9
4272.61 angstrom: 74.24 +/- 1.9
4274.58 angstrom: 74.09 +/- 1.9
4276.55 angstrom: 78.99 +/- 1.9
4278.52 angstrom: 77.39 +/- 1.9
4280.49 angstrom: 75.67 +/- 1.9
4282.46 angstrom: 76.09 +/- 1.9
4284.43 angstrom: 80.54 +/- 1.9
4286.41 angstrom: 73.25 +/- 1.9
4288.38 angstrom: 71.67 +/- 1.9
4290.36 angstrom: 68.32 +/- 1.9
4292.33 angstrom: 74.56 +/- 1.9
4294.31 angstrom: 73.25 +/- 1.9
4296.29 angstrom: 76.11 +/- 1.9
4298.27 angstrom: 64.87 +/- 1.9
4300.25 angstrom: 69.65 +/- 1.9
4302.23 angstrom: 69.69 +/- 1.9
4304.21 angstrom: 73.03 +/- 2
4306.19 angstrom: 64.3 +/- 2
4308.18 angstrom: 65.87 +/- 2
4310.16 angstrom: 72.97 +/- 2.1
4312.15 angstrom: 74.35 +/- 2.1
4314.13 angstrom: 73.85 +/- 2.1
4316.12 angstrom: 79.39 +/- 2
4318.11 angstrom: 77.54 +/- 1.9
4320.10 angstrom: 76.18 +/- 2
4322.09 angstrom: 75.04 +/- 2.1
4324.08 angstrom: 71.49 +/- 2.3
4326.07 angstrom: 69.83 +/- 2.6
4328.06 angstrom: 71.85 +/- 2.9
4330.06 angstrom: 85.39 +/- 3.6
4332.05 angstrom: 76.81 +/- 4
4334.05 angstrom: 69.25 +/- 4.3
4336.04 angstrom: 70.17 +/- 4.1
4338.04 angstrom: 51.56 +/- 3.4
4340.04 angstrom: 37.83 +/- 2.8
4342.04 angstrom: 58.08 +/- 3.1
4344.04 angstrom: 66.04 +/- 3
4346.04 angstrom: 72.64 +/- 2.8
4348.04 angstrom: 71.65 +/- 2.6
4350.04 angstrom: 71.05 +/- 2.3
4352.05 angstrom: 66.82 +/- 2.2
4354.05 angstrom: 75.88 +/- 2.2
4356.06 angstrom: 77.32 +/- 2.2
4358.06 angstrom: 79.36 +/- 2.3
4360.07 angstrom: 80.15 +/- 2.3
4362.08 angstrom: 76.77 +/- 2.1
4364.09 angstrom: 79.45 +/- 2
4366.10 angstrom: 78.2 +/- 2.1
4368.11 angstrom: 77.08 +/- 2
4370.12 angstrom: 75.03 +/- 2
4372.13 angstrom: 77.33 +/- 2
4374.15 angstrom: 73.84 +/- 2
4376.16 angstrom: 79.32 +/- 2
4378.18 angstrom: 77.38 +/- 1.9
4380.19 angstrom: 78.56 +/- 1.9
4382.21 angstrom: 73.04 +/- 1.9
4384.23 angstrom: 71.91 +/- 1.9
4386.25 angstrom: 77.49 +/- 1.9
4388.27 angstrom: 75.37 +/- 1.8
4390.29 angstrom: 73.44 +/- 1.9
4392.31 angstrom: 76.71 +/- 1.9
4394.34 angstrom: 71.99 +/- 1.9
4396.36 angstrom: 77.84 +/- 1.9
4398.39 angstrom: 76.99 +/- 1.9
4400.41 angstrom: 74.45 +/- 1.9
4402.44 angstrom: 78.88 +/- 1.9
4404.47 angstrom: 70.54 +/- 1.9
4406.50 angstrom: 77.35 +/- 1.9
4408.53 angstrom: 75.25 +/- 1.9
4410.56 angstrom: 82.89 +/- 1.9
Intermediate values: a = 25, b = 15.2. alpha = -5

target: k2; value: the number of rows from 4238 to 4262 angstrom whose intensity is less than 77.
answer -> 5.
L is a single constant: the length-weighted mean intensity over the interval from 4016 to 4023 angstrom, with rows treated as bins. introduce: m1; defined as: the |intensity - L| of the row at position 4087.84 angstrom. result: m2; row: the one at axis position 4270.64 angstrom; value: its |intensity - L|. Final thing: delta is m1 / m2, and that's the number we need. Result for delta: 0.00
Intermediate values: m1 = 0.0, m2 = 9.9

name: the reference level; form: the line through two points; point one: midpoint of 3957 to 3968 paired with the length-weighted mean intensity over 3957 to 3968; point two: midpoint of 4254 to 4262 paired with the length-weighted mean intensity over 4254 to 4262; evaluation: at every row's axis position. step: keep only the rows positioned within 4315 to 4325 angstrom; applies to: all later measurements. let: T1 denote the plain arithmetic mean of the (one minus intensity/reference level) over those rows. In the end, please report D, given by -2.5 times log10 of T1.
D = 2.7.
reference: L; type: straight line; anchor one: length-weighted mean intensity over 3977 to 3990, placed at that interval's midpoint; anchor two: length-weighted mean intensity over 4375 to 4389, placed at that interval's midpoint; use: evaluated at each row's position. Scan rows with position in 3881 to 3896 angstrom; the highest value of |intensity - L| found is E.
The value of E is 30.4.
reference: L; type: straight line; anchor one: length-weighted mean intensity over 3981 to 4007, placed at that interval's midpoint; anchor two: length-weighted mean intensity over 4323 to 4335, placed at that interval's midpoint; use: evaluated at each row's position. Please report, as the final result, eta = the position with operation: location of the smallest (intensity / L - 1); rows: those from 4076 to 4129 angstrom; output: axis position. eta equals 4101.03 angstrom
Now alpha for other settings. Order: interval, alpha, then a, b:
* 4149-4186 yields 70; 74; 1.8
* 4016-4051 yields 65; 71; 3.0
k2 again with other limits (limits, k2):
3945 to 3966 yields 12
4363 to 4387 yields 4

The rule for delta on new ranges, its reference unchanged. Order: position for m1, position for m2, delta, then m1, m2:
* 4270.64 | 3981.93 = 1.13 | 9.9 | 8.8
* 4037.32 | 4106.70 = 0.56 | 4.5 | 8.0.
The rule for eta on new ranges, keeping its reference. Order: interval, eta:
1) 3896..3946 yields 3932.72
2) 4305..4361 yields 4340.04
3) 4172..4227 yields 4225.65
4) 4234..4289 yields 4270.64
